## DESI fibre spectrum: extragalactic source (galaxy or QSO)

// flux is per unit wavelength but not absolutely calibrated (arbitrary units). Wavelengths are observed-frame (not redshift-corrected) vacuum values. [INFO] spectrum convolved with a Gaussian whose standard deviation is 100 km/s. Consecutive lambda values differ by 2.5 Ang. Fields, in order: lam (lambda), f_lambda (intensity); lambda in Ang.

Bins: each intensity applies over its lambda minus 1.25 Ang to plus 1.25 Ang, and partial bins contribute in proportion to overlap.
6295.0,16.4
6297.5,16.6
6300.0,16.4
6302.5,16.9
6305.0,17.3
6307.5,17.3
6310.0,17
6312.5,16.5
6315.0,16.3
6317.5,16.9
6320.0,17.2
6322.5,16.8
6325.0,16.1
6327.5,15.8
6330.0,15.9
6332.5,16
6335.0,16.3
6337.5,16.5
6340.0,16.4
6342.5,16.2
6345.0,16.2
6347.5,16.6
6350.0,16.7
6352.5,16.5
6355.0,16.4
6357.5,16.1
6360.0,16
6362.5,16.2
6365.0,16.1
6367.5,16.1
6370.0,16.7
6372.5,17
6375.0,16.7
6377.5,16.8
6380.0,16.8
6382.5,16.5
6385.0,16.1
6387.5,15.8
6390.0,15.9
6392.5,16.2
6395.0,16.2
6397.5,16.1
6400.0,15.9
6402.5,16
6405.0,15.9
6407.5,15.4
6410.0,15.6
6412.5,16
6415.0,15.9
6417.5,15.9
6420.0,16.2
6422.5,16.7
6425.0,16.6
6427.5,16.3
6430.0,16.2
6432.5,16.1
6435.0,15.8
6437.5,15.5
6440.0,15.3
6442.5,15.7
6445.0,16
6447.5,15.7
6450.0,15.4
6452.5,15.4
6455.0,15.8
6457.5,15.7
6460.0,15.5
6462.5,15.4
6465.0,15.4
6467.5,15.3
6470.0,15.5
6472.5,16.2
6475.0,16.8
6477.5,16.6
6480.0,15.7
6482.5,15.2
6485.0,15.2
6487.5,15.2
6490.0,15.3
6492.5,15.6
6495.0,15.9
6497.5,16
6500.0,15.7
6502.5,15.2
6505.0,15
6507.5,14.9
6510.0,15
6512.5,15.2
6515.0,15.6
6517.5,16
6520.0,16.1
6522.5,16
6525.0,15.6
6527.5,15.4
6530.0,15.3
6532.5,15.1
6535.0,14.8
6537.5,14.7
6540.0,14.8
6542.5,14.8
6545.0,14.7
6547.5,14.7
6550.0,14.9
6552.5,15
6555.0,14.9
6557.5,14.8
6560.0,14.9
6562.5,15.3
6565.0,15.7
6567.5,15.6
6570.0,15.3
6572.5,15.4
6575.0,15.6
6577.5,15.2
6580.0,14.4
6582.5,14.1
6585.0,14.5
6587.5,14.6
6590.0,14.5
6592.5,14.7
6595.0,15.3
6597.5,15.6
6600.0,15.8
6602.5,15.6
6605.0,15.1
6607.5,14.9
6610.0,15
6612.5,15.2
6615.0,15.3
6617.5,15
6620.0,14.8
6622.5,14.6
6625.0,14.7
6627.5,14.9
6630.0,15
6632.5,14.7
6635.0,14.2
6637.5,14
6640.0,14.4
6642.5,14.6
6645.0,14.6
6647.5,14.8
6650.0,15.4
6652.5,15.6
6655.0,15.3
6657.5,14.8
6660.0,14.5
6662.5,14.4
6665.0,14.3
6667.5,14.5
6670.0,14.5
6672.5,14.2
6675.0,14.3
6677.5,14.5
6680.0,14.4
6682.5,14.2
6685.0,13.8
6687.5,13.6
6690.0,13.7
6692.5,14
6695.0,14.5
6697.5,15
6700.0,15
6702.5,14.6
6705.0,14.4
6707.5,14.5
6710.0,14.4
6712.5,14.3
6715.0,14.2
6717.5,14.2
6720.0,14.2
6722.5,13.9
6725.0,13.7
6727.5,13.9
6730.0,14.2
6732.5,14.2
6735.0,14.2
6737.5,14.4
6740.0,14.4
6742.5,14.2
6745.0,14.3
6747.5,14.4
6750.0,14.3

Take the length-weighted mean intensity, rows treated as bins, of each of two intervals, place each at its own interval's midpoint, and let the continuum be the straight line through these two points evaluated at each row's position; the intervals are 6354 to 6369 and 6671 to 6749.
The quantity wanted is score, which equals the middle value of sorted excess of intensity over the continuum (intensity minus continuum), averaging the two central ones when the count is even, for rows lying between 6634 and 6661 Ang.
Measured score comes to -0.01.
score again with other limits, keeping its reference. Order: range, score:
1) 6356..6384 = 0.46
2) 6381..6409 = 0.07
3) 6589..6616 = 0.42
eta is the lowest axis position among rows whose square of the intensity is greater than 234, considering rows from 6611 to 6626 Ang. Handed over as 6615.0 Ang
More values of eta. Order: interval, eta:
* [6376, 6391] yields 6377.5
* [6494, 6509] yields 6495.0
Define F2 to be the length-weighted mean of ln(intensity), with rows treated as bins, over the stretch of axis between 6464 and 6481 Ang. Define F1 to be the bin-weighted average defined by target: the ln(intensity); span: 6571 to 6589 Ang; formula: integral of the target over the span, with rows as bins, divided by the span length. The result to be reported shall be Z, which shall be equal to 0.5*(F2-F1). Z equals 0.04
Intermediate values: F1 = 2.70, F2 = 2.77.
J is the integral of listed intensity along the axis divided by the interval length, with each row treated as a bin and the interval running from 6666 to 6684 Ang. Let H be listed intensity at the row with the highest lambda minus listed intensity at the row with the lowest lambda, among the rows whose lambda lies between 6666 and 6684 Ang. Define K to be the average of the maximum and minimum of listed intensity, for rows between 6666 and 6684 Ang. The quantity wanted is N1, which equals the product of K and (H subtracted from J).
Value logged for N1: 210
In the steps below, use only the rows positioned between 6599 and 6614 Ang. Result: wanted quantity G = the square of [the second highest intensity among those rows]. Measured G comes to 243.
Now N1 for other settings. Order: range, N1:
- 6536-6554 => 215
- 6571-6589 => 232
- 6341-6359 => 270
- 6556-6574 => 224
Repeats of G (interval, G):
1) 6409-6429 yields 276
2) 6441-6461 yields 250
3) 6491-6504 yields 253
